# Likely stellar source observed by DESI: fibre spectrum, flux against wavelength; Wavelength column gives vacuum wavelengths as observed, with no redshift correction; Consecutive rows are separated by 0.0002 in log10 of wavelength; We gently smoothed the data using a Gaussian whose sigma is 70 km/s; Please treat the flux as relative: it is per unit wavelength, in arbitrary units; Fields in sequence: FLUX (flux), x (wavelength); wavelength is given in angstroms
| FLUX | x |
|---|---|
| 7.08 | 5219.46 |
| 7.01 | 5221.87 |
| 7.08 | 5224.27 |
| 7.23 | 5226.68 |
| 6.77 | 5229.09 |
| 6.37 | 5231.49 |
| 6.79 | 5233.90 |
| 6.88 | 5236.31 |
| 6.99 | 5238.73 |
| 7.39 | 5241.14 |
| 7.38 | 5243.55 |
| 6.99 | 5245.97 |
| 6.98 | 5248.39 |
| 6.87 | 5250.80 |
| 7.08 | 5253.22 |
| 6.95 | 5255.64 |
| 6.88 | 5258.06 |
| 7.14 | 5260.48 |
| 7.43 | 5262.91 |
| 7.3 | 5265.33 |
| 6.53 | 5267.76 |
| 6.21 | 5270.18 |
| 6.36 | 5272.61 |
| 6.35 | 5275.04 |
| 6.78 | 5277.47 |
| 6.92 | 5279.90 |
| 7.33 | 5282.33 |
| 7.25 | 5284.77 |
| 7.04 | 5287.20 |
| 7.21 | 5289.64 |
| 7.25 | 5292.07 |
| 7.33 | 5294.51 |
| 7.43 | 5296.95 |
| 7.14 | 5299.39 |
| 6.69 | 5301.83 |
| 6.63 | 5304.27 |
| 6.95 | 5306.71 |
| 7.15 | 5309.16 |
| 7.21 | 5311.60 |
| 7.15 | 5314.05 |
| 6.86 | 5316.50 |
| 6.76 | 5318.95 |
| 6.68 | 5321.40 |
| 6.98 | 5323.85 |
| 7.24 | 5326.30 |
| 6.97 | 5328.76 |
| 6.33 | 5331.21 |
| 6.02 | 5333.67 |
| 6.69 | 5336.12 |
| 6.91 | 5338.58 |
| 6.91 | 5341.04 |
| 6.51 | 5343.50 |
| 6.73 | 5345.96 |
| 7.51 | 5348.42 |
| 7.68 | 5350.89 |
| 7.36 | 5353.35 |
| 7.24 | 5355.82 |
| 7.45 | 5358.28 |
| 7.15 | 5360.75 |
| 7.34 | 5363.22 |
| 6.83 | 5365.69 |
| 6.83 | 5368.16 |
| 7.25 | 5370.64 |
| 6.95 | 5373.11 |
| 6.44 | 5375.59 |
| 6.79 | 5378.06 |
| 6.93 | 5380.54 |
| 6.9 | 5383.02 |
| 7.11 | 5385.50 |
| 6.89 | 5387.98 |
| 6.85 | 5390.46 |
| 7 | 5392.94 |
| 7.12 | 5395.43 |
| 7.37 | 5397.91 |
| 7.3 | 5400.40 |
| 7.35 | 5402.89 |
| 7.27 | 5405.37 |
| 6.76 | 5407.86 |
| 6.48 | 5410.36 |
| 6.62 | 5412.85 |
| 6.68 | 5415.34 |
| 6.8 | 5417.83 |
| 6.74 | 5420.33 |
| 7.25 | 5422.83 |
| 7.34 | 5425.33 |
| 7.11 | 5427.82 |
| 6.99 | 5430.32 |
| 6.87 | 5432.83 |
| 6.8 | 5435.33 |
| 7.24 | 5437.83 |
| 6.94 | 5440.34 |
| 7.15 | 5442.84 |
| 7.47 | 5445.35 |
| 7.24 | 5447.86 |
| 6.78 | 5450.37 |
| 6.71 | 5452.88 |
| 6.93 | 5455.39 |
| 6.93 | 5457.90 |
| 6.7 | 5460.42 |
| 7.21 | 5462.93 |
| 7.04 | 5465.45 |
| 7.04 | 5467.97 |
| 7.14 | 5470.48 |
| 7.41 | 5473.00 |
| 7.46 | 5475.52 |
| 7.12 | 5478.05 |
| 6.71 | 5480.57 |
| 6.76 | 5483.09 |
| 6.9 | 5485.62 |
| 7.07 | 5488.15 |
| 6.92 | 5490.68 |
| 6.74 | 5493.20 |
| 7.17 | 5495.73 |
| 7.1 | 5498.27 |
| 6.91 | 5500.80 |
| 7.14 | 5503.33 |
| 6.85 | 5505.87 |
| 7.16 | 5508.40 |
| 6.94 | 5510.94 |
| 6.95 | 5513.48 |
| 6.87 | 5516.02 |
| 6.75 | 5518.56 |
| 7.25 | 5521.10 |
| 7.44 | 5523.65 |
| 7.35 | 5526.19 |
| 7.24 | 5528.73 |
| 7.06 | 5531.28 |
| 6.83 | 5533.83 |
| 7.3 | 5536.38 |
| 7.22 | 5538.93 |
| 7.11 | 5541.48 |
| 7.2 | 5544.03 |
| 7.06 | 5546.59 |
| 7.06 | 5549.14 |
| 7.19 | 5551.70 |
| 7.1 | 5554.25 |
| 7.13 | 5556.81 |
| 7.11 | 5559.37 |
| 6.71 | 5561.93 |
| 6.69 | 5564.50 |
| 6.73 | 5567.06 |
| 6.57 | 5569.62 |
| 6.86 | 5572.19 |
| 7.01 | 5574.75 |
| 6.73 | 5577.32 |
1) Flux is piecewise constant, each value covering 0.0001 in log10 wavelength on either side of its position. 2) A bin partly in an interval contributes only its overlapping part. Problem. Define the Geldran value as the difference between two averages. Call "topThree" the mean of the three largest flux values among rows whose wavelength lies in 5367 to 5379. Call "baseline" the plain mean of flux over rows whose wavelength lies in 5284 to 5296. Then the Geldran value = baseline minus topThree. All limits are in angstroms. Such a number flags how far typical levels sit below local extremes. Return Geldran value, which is 0.2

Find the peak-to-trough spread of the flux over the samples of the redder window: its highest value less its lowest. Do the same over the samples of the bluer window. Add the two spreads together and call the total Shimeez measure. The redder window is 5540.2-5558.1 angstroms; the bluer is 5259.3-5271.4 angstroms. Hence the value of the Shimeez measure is 1.4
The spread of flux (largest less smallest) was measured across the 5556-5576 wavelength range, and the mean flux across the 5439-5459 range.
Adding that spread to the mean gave 7.58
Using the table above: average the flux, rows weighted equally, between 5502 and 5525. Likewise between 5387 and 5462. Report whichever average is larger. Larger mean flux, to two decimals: 7.04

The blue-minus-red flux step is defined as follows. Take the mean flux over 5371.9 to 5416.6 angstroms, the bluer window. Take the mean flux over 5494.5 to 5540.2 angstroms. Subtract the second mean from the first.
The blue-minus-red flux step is -0.15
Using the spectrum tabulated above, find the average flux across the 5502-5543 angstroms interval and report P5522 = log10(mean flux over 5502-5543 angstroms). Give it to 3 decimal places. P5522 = 0.851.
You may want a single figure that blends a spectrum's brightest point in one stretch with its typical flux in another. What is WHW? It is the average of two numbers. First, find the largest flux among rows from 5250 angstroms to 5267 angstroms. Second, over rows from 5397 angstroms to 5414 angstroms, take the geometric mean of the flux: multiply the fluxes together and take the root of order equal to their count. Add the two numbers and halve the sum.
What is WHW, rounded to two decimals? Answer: 7.22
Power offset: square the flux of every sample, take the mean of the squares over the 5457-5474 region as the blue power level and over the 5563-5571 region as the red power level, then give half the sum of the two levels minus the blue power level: -2.8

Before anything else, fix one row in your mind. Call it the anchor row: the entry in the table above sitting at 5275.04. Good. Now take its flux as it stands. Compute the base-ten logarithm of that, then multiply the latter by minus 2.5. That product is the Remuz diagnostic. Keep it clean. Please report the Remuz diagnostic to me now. -2.01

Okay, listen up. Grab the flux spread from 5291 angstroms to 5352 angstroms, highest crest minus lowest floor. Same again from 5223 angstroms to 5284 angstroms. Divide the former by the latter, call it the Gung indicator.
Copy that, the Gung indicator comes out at 1.36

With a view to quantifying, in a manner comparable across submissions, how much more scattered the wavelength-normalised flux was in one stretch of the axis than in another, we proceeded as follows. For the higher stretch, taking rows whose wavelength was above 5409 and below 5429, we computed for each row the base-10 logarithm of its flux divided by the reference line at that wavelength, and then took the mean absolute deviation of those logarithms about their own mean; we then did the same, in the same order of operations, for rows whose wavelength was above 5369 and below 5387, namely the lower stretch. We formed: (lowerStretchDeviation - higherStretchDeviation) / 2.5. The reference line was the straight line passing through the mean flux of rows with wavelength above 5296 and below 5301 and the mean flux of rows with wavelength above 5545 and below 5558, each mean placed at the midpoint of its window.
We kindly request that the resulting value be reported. -0.002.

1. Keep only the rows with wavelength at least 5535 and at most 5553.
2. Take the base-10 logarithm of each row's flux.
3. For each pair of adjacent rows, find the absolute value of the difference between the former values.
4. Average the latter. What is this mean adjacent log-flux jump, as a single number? 0.0056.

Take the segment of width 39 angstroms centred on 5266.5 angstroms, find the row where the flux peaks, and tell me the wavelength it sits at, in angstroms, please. 5262.91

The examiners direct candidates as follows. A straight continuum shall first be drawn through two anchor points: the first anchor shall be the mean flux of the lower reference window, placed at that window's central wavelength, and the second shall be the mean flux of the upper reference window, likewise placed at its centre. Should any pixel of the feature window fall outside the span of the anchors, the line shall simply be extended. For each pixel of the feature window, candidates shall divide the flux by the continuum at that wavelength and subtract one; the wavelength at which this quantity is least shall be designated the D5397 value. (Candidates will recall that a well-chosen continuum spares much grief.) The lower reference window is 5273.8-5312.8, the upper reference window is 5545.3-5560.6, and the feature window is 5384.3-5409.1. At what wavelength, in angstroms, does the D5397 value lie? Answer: 5407.86 angstroms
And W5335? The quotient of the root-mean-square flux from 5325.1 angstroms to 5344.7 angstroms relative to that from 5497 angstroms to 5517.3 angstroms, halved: 0.480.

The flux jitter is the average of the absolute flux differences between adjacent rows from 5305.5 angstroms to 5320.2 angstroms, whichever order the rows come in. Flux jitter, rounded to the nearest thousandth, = 0.142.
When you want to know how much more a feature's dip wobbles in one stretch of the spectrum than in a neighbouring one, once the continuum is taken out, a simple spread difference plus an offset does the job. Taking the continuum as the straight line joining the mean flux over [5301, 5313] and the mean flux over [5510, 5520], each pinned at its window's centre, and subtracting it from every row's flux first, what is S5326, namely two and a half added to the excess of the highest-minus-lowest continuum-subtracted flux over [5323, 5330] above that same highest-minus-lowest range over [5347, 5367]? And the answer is 1.92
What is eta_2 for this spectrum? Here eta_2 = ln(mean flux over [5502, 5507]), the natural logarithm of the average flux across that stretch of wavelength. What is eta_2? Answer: 1.95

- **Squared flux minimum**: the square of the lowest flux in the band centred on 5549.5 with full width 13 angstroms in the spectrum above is 50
